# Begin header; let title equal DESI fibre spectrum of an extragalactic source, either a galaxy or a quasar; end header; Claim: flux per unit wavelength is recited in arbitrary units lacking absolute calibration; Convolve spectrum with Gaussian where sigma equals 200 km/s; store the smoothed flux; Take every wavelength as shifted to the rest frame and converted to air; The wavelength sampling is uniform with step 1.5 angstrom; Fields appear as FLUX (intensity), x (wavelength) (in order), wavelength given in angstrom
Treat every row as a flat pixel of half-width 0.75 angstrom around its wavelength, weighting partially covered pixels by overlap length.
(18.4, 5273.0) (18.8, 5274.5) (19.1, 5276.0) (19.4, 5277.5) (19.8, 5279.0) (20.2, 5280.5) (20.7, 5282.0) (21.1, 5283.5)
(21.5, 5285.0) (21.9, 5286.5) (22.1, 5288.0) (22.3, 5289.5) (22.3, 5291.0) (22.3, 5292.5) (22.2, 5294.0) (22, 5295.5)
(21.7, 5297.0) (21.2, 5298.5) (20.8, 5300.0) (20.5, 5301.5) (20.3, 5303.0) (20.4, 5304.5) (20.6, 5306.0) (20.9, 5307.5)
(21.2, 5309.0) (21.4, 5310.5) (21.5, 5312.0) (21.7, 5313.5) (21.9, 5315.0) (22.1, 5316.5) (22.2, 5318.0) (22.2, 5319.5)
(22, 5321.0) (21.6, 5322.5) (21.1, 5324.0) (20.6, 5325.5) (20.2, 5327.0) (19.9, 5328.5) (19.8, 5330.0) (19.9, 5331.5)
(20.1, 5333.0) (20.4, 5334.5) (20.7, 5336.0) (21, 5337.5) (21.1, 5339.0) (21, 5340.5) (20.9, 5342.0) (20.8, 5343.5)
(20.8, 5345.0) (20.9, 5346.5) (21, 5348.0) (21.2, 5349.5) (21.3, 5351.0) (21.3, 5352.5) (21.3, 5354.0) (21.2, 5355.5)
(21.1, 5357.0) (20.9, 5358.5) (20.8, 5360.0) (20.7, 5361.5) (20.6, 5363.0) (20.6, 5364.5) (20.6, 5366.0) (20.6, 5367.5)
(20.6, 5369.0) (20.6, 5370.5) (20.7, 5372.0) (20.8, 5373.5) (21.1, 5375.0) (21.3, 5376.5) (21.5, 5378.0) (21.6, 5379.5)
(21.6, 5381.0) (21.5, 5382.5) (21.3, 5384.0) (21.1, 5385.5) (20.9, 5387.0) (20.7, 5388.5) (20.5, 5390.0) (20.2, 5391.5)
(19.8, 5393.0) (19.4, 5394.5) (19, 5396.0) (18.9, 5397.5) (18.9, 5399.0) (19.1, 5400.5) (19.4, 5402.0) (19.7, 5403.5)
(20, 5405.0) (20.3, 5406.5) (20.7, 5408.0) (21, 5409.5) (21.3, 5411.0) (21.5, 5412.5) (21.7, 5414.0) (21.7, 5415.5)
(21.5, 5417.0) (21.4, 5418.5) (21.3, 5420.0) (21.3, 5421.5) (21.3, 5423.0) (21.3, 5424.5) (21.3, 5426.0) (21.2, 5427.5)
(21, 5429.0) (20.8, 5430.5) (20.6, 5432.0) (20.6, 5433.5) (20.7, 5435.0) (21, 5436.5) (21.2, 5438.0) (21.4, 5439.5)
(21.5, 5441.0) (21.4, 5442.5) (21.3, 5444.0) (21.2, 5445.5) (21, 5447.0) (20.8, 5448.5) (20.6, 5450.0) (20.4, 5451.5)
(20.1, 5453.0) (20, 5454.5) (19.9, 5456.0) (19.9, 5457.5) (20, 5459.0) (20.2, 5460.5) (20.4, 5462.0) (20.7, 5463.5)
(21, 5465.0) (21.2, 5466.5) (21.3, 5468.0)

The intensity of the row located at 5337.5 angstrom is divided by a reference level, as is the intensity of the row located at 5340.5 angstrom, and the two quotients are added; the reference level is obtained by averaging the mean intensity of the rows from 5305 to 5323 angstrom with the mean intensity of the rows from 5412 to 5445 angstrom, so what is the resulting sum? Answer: 1.96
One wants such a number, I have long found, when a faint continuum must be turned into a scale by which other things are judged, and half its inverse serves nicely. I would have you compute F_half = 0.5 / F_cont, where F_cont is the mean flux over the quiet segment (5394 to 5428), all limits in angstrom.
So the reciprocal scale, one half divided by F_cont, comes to 0.0243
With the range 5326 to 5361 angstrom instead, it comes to 0.0241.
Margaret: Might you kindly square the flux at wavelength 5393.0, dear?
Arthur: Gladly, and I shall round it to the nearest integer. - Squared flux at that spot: 392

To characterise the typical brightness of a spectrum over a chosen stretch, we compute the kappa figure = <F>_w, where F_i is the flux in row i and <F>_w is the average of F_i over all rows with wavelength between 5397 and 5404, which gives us 19.2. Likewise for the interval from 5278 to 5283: 20.2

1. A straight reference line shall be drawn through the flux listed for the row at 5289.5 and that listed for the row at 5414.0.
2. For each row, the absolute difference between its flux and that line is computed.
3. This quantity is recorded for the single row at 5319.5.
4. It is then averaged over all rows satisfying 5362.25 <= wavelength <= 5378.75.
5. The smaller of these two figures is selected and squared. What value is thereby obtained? 0.00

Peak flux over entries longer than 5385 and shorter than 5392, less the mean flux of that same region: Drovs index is 0.42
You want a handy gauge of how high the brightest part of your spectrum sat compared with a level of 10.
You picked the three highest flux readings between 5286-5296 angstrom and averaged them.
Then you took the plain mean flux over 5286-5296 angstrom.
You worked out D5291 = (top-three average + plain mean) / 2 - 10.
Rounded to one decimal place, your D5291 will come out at 12.2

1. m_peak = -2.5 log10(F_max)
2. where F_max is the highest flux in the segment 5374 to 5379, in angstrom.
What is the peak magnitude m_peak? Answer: -3.33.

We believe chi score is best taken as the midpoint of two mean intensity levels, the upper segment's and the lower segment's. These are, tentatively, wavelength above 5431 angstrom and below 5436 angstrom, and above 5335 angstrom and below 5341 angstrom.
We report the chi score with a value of 20.8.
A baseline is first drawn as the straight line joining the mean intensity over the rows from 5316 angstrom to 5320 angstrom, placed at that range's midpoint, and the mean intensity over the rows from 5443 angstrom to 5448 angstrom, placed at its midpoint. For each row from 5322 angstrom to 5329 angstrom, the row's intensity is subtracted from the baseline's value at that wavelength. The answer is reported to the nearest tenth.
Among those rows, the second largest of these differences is 1.9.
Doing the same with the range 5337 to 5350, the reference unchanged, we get 1.2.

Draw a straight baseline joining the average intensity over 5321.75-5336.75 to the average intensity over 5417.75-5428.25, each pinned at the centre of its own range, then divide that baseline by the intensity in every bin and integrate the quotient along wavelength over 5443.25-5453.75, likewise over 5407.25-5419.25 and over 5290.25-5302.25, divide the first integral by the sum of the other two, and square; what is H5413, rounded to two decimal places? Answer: 0.22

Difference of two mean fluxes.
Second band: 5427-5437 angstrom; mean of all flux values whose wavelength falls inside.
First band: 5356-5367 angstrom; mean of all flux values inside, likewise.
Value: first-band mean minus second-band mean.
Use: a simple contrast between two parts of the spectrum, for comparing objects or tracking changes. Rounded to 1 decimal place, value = -0.1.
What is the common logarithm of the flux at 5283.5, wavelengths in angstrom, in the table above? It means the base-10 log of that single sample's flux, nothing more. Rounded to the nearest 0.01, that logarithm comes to 1.32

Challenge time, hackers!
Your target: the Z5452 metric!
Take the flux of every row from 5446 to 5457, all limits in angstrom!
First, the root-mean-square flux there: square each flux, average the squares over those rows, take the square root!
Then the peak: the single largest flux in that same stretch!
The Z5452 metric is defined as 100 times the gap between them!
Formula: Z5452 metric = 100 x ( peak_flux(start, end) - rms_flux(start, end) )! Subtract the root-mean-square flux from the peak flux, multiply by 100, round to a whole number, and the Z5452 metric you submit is 60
